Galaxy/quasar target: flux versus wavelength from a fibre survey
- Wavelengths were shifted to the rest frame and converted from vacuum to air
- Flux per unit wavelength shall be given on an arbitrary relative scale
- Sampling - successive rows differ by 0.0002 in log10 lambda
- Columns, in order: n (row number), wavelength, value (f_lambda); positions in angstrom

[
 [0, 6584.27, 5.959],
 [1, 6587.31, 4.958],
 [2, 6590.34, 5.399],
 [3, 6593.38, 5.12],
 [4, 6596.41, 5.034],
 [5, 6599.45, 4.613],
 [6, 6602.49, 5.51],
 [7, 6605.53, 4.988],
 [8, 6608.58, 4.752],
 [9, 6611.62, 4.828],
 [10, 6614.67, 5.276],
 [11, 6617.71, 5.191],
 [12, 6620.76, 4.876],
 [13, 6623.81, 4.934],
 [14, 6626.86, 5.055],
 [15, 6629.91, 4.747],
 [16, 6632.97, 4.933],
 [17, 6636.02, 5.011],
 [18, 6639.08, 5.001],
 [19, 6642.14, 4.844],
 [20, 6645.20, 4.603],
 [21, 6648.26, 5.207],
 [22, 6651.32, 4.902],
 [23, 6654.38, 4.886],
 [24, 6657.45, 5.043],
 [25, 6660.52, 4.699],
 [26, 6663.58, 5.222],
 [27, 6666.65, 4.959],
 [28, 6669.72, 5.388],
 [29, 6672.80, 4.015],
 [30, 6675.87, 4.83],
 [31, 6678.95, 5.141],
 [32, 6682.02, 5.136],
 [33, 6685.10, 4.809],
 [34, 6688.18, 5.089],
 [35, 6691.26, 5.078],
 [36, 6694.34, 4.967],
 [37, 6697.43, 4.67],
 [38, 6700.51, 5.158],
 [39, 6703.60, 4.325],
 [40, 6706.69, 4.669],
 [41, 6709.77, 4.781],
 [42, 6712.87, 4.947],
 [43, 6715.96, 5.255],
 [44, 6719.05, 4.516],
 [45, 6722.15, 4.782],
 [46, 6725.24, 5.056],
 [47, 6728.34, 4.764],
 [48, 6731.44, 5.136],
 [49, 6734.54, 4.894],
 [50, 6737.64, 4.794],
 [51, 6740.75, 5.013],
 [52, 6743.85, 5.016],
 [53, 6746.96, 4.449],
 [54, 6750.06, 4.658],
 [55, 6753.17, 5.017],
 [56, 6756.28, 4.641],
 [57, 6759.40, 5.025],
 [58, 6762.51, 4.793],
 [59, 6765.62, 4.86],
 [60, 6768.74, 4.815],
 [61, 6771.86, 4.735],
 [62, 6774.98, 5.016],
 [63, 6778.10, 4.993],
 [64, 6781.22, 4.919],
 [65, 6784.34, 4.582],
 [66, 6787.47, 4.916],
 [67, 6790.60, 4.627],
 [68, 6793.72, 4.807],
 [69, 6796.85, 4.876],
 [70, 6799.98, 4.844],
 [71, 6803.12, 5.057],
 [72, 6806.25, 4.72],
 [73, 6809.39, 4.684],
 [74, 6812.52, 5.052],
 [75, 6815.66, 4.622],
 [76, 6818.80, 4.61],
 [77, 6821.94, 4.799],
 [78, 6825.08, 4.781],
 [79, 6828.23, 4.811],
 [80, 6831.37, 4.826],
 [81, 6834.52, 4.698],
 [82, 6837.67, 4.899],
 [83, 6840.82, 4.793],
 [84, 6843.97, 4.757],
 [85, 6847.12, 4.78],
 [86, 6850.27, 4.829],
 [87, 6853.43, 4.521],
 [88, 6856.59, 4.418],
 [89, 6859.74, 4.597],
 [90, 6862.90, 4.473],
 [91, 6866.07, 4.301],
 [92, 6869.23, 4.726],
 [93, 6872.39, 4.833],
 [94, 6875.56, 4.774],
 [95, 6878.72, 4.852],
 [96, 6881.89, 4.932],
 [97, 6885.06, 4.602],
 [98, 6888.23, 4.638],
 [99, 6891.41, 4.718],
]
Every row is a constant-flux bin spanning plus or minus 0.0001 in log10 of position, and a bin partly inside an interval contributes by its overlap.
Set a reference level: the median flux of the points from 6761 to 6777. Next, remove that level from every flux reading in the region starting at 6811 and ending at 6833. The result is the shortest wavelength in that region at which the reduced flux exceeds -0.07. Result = 6812.52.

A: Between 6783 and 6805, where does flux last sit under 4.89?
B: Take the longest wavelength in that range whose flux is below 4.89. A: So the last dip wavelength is 6799.98 angstrom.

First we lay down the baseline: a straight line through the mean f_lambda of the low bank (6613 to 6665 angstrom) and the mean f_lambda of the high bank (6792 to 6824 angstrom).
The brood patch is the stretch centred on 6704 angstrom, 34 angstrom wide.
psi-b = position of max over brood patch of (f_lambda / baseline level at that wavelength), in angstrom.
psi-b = 6715.96 angstrom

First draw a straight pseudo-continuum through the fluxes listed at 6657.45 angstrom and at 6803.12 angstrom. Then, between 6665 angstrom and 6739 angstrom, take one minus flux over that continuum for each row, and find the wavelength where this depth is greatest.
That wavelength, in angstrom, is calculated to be 6672.80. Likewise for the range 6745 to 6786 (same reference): 6746.96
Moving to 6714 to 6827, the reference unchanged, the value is 6746.96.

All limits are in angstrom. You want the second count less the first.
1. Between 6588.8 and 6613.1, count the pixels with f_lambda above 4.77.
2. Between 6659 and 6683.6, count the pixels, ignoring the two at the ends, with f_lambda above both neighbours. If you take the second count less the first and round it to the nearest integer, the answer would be -3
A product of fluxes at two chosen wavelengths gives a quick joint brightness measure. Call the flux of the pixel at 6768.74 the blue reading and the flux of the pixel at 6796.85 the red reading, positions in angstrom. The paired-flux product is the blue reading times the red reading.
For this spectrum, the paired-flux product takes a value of 23.5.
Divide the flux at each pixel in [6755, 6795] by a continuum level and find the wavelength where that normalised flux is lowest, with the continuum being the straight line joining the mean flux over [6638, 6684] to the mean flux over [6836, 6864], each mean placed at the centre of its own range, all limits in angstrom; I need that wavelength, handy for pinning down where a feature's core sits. 6784.34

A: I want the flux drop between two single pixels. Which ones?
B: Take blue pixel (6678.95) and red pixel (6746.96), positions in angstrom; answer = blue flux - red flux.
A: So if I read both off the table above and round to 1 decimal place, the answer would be 0.7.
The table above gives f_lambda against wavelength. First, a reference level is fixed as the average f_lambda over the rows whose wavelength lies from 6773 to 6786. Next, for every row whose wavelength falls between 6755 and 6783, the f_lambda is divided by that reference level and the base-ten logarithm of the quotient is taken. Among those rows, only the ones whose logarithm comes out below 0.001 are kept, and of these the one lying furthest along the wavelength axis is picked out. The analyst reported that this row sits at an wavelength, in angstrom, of 6771.86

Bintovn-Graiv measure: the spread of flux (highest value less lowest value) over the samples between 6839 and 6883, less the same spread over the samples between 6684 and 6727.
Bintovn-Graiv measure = -0.30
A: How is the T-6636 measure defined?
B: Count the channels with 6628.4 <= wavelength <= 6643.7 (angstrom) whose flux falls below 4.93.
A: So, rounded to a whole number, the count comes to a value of 2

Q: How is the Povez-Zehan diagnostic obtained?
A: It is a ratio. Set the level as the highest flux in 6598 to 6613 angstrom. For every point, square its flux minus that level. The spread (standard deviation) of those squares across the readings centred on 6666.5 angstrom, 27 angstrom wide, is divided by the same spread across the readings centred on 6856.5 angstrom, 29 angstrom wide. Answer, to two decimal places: 1.98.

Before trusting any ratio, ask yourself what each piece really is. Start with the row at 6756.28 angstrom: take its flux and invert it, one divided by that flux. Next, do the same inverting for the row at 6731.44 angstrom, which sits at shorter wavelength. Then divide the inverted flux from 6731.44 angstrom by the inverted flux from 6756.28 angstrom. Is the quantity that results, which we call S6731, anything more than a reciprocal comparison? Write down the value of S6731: 0.90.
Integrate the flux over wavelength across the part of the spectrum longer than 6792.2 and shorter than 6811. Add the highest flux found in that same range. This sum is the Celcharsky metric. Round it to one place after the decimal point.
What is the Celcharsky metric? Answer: 95.9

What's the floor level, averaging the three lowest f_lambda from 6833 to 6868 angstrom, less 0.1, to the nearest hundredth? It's 4.30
